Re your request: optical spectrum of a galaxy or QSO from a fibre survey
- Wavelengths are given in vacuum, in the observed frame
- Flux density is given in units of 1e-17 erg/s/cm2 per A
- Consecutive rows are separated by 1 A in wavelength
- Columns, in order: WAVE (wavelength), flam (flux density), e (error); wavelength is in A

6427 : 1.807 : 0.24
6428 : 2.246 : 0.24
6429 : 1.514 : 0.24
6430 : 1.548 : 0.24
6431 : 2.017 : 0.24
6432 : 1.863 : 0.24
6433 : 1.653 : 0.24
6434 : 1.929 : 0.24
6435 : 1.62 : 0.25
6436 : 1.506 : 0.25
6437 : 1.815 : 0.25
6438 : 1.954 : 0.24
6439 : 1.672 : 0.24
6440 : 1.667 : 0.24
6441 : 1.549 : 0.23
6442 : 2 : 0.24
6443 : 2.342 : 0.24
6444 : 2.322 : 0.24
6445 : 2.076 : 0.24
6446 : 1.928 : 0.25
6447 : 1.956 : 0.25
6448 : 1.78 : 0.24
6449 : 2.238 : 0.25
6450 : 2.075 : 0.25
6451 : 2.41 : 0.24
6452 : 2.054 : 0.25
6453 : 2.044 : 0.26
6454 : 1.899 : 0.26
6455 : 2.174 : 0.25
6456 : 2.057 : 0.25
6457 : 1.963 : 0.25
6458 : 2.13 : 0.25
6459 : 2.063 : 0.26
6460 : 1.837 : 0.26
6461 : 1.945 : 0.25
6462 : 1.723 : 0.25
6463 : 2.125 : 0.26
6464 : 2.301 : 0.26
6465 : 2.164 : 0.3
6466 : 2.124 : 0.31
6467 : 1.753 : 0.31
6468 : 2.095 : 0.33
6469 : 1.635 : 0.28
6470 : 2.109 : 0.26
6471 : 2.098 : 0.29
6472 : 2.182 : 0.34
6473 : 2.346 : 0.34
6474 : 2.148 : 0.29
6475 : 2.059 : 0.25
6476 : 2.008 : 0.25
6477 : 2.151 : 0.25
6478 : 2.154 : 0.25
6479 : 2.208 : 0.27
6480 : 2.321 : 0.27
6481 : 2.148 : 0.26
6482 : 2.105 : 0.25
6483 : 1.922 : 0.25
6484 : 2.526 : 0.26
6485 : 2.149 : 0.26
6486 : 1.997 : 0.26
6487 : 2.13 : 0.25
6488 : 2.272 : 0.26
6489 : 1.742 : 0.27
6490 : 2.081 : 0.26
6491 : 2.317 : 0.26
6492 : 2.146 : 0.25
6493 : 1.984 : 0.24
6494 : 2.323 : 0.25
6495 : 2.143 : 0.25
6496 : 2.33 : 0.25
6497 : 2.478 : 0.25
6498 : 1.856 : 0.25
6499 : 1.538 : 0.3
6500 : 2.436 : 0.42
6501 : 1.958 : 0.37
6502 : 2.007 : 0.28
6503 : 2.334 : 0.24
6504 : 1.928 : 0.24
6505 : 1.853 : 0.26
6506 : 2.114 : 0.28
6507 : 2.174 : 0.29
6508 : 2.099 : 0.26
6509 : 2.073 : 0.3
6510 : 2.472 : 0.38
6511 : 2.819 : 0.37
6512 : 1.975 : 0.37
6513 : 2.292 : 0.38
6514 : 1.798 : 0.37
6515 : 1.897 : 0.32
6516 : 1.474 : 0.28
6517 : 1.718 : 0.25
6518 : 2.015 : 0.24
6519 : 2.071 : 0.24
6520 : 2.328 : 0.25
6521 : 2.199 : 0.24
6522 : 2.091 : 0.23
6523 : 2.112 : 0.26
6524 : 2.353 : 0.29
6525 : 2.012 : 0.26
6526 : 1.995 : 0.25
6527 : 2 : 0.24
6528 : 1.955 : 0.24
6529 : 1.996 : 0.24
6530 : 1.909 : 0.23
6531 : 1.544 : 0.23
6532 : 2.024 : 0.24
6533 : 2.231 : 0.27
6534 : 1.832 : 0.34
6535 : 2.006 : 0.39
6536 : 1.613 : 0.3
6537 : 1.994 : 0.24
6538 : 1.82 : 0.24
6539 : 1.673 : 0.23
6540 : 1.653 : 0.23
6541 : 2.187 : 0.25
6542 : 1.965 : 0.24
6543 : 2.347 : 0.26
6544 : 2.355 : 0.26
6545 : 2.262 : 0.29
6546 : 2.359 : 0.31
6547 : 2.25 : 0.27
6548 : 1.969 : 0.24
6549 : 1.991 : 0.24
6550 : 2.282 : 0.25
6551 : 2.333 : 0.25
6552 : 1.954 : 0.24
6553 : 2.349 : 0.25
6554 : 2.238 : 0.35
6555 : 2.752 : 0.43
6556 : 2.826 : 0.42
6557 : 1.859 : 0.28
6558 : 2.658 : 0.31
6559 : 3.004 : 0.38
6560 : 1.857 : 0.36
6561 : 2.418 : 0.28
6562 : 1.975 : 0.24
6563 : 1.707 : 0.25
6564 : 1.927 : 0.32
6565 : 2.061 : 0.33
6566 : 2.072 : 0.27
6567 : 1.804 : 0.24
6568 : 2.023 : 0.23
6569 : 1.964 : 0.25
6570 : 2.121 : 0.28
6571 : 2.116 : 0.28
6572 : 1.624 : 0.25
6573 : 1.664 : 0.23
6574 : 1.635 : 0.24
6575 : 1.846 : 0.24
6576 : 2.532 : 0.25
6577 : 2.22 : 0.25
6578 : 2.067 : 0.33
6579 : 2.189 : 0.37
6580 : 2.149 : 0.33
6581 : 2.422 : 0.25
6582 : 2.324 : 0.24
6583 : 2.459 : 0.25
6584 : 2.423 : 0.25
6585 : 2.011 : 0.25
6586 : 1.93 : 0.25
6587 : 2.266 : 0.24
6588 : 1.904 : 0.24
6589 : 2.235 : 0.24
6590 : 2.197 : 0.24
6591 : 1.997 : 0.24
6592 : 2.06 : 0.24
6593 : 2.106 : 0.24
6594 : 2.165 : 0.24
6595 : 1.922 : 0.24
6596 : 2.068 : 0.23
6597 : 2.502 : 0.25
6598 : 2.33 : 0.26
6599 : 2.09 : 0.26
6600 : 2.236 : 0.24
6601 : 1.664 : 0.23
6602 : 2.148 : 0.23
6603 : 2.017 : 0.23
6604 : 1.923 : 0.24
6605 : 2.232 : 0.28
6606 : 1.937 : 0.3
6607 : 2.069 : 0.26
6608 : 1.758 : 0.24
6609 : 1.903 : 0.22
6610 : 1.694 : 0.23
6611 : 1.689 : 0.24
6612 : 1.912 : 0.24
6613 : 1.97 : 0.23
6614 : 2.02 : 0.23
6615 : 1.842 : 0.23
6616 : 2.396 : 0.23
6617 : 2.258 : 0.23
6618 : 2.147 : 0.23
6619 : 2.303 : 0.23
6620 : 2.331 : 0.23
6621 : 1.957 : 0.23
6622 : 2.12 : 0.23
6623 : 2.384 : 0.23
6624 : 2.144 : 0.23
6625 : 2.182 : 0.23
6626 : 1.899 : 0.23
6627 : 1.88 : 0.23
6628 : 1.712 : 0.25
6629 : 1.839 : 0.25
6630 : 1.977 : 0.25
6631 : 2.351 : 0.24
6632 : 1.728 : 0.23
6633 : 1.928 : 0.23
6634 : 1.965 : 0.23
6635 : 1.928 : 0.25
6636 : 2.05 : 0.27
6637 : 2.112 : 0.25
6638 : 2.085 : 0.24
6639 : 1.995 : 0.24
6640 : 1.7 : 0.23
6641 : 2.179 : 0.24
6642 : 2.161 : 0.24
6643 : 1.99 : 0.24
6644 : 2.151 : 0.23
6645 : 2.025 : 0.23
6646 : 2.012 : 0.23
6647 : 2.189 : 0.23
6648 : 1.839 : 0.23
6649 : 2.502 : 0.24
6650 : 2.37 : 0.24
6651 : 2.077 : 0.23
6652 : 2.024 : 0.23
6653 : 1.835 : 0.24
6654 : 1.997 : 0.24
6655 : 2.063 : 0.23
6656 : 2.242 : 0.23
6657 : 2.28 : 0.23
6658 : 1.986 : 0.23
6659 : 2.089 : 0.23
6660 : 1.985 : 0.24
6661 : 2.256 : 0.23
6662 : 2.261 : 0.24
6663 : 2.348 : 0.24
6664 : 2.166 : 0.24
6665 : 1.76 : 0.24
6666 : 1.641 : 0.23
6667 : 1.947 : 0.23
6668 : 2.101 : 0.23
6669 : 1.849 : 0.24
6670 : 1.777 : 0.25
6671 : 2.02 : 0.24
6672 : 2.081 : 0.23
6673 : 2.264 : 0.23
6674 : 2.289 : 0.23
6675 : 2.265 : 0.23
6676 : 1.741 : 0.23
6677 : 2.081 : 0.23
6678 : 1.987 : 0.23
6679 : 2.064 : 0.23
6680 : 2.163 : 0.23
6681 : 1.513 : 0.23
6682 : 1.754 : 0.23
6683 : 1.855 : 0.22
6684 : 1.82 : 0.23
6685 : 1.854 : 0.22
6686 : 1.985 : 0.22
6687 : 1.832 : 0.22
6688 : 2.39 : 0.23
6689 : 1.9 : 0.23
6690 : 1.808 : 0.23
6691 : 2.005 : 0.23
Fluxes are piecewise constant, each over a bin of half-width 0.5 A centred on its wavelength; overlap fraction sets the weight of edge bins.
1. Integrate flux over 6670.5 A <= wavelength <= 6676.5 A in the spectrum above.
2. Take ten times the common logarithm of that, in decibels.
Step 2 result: 11.0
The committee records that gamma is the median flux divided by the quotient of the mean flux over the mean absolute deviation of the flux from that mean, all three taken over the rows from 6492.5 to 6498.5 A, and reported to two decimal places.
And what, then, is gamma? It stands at 0.20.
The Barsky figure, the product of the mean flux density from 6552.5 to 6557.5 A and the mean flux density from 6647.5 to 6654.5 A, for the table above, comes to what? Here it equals 5.03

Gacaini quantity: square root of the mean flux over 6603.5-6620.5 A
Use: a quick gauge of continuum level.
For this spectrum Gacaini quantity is 1.42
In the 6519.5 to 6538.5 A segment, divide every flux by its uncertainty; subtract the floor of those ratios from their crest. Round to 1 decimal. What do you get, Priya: 4.2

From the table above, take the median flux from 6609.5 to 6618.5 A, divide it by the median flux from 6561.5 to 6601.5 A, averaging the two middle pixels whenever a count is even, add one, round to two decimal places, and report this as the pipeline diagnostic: 1.95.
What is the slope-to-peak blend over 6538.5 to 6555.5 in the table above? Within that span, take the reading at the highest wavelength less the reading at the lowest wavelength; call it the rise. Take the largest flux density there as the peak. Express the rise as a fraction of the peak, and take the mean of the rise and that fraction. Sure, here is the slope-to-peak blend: 0.74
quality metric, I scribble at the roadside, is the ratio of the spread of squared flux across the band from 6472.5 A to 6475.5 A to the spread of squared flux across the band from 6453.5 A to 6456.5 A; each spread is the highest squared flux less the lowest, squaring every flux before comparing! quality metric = 1.13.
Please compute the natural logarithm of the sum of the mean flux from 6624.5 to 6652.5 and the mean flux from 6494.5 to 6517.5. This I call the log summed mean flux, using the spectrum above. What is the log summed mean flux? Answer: 1.41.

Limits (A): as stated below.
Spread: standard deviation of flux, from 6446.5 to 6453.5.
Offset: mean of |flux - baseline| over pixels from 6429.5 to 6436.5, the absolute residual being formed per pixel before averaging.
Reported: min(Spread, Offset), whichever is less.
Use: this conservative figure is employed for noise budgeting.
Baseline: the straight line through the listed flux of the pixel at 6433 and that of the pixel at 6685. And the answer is 0.16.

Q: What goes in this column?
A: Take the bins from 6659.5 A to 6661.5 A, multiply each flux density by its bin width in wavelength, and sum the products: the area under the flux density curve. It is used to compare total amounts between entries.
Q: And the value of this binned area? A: 4.2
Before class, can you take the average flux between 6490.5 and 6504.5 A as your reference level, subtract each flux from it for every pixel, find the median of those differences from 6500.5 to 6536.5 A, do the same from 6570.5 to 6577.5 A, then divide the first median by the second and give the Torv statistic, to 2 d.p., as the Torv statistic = 0.42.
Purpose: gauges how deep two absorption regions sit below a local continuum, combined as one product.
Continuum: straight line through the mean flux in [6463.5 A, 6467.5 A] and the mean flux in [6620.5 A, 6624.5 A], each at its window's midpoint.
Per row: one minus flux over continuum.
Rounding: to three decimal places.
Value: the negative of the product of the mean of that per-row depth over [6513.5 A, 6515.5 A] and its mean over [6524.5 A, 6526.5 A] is -0.006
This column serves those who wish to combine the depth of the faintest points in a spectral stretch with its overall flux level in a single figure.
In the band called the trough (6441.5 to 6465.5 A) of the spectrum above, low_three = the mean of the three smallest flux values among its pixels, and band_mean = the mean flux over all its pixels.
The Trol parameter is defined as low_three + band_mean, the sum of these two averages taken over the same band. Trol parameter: 3.85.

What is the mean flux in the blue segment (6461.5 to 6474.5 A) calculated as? 2.06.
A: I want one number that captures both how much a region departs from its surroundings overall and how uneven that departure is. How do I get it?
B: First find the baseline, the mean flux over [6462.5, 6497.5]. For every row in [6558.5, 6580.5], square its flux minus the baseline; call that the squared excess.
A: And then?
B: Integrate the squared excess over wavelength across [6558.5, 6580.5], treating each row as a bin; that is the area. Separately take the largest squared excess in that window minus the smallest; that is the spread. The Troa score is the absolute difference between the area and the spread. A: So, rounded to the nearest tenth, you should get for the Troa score 1.6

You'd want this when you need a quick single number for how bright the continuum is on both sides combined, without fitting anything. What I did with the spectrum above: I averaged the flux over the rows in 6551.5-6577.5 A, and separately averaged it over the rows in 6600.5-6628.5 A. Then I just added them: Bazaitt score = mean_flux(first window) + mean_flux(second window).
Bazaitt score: 4.14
